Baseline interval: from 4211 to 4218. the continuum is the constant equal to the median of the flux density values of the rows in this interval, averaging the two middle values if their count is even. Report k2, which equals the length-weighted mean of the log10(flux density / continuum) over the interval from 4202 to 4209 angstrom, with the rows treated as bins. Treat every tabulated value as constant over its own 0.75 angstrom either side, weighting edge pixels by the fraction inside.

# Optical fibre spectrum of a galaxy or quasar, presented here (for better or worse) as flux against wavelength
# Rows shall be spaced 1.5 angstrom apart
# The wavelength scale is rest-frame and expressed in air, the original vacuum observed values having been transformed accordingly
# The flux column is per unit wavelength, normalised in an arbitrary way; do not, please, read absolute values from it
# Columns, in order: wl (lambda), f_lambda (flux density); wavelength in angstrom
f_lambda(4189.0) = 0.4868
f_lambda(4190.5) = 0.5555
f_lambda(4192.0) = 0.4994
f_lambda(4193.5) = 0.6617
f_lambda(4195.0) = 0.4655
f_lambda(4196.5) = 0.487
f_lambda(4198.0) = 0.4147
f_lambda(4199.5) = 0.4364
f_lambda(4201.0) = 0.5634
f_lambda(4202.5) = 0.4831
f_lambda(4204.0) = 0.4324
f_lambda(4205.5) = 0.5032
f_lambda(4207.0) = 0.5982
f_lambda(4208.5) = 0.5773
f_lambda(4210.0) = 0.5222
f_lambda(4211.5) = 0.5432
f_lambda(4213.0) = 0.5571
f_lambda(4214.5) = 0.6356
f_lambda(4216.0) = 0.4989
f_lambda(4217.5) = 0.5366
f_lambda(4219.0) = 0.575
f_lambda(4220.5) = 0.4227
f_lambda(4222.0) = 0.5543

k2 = -0.02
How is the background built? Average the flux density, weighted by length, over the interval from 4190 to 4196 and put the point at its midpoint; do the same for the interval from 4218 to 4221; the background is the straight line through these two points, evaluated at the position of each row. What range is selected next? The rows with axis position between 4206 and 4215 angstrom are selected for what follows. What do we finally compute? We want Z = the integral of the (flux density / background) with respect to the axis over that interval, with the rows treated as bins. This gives 9.8 angstrom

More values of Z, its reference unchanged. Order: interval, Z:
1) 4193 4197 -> 4.0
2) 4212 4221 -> 9.5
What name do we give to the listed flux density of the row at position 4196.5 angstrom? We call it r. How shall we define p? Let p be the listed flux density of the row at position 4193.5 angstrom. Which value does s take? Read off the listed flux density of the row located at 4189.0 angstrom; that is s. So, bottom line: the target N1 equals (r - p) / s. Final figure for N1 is -0.36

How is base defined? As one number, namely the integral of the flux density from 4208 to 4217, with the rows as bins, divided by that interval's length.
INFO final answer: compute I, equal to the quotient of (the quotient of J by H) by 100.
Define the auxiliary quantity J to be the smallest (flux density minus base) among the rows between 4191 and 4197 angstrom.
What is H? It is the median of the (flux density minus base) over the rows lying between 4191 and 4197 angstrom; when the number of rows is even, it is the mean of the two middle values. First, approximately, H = -0.06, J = -0.089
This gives 0.01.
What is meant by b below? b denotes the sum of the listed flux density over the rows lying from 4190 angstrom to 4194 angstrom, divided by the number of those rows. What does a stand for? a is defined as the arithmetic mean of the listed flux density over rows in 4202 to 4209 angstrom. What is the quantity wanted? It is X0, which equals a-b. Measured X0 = -0.053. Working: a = 0.519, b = 0.57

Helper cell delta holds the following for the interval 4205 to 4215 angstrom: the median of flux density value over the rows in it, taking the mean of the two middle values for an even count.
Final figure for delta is 0.56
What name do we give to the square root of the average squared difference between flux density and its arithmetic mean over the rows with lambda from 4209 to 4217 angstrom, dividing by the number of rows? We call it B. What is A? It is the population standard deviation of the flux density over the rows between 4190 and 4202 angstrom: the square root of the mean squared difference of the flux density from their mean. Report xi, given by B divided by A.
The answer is 0.62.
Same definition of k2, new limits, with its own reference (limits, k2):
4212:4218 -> 0.01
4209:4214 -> 0.00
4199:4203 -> -0.04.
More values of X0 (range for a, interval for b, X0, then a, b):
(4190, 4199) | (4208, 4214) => -0.036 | 0.514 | 0.55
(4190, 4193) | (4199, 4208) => 0.025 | 0.527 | 0.50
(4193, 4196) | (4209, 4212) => 0.031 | 0.564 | 0.53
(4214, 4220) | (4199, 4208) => 0.059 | 0.562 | 0.50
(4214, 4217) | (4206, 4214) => 0.008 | 0.567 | 0.56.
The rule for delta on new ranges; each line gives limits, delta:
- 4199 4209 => 0.50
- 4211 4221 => 0.54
